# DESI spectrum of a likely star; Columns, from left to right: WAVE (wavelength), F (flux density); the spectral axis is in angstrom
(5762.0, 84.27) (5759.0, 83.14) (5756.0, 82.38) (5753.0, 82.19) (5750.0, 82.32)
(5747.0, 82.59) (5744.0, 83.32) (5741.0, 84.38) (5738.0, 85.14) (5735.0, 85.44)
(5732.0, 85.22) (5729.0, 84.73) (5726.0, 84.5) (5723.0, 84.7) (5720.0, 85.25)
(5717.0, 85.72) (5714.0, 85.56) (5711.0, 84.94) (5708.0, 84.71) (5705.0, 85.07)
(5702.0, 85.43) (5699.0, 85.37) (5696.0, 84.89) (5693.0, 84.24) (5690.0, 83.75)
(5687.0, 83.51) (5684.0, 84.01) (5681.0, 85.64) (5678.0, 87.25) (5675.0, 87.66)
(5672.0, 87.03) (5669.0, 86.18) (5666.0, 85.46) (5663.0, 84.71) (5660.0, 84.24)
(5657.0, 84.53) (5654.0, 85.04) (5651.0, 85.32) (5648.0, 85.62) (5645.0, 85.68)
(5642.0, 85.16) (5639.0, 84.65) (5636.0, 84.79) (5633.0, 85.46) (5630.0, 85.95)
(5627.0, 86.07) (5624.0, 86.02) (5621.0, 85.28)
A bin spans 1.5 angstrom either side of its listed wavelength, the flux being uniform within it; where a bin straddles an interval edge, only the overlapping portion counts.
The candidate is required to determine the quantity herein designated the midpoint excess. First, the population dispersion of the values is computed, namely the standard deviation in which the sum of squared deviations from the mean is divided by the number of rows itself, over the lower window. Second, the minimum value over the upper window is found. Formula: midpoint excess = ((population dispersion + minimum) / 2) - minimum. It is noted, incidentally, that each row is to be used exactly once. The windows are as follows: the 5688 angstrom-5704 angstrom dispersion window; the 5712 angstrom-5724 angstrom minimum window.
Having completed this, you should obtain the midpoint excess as -42.0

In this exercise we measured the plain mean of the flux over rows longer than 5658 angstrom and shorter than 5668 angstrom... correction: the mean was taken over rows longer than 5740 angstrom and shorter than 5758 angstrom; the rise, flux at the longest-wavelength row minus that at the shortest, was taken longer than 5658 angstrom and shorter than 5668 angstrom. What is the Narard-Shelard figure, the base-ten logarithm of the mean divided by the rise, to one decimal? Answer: 1.8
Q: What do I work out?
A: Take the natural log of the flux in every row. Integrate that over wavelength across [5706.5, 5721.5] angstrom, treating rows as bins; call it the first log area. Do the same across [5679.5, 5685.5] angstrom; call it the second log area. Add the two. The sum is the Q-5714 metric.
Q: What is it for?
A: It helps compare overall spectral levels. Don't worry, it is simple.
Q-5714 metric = 93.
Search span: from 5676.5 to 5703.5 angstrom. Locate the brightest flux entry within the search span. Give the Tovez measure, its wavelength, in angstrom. 5678.0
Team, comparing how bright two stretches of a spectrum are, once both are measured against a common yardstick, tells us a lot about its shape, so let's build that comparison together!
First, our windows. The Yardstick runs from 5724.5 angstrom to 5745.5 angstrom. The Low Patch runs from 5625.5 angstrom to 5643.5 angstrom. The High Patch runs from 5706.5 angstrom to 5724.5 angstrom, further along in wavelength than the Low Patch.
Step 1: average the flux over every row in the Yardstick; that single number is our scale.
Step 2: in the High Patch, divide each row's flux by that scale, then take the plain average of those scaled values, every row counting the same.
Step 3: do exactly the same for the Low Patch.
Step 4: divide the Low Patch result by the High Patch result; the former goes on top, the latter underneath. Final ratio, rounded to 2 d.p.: 1.00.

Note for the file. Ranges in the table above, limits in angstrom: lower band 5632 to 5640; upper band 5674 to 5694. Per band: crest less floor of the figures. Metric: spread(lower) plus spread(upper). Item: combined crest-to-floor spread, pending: 5.0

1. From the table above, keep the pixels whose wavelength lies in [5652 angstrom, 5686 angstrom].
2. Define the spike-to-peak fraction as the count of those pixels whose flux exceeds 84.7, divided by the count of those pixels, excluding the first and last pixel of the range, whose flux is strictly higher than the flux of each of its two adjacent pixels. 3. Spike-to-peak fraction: 8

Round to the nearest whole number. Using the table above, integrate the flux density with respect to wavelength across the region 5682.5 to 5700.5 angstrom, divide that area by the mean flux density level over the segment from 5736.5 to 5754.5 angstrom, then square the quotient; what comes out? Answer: 332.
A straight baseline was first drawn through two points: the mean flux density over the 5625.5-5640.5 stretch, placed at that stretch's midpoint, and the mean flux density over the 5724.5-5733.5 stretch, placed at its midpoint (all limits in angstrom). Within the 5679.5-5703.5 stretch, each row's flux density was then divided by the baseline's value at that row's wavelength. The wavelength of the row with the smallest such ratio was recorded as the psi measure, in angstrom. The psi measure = 5687.0 angstrom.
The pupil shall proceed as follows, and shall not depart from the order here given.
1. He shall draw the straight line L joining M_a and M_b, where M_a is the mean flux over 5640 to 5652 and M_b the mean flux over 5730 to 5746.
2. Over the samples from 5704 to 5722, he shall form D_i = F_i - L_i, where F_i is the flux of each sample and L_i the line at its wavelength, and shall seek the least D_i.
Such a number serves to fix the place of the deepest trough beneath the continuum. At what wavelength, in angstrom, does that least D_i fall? 5708.0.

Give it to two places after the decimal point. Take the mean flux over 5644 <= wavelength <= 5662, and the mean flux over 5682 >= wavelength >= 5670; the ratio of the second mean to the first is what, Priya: 1.02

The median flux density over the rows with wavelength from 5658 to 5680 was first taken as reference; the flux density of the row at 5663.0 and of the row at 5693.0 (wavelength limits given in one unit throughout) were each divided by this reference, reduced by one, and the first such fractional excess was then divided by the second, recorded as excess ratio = 0.8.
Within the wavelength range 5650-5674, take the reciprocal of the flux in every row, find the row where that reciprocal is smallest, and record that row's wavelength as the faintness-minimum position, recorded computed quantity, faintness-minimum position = 5672.0 angstrom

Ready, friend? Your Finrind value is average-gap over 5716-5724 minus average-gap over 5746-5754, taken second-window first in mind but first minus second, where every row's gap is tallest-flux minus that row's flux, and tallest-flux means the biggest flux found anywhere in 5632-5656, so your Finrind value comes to -2.9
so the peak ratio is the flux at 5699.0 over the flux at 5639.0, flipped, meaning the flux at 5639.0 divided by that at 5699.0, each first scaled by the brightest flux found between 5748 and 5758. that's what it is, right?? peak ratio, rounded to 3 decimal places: 0.992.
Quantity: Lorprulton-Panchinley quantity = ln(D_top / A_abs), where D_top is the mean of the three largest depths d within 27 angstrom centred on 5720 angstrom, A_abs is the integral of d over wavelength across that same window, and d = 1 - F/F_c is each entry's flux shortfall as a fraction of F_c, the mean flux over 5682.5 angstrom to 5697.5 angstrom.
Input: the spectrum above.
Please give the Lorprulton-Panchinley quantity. -3.84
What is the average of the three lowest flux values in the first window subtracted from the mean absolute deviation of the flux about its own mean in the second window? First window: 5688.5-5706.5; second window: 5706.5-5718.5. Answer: -83.9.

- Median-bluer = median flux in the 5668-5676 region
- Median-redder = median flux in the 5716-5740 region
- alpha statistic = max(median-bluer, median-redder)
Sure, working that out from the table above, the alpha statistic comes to 87.0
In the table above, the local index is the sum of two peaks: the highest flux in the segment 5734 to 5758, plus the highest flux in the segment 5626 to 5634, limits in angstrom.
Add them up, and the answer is 172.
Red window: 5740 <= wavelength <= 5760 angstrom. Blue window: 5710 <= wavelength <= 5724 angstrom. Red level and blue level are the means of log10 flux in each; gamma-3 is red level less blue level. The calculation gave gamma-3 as -0.012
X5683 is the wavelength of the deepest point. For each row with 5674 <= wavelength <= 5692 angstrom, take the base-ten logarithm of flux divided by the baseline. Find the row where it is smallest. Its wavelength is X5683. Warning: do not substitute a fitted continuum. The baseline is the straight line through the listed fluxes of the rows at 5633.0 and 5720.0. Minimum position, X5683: 5687.0 angstrom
